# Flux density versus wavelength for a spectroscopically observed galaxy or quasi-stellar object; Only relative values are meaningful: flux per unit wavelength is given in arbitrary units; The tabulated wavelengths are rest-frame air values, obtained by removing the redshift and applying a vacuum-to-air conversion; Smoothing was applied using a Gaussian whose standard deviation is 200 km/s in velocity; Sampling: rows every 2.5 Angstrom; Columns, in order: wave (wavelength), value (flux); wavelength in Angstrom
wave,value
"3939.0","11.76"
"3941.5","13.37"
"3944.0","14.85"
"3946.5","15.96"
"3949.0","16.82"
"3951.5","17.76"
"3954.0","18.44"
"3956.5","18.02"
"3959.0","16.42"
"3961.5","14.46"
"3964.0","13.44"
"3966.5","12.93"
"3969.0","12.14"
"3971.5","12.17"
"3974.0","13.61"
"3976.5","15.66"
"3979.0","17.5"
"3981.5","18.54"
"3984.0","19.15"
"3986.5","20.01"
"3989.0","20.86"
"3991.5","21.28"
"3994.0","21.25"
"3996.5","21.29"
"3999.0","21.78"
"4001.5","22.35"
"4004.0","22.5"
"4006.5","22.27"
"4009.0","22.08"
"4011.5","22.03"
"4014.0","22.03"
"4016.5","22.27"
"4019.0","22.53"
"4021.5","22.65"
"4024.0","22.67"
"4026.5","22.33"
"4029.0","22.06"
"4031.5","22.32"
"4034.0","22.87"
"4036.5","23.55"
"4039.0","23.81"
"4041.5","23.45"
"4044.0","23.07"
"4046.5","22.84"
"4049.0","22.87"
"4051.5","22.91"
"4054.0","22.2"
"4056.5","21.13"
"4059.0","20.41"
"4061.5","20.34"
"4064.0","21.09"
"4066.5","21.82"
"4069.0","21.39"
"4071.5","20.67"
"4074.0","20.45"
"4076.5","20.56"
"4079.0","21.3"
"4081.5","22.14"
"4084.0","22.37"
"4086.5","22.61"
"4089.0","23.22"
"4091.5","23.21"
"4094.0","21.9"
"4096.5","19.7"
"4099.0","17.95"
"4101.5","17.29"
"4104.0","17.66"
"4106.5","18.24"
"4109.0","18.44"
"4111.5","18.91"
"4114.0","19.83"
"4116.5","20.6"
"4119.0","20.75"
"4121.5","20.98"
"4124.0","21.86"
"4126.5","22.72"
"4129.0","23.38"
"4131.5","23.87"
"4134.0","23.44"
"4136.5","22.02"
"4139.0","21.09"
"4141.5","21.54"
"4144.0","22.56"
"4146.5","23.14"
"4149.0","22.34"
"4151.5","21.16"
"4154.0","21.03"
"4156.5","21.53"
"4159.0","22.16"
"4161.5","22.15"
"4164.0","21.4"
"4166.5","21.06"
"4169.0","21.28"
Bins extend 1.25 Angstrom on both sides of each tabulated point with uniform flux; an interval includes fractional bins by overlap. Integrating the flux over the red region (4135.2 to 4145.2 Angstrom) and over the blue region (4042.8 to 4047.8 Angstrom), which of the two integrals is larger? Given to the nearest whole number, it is 218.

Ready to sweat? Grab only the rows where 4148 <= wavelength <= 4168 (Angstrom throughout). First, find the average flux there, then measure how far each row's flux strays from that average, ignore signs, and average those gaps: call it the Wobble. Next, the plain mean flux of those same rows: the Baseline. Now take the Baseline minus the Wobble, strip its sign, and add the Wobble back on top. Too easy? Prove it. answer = 21.6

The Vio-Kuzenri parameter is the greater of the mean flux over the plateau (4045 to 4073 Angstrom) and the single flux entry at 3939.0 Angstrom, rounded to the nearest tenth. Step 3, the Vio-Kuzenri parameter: 21.6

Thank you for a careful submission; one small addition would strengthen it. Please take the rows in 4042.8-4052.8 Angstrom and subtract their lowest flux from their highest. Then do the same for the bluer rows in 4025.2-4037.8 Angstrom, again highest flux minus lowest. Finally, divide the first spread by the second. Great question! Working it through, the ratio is 0.15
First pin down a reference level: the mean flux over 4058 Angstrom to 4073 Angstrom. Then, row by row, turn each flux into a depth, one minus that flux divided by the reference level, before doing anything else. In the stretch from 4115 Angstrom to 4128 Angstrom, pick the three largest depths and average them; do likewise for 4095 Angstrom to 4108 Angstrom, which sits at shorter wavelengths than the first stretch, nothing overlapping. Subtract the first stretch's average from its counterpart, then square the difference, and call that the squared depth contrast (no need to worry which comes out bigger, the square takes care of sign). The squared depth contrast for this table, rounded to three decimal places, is 0.023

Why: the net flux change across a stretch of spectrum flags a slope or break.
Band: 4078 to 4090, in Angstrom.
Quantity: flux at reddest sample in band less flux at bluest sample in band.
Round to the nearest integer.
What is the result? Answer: 2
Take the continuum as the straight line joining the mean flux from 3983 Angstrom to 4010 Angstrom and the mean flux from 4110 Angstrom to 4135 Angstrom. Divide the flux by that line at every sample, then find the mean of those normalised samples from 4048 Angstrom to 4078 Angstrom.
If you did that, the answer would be 0.99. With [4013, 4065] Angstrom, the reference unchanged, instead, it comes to 1.04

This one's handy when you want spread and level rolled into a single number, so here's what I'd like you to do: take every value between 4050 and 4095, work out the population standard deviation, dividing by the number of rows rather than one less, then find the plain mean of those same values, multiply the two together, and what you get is 21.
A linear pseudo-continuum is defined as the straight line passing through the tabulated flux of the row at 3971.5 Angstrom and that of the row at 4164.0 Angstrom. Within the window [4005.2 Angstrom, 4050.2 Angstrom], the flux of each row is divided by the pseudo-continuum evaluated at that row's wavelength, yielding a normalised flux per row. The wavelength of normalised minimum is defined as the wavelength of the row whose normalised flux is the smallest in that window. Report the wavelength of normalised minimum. 4049.0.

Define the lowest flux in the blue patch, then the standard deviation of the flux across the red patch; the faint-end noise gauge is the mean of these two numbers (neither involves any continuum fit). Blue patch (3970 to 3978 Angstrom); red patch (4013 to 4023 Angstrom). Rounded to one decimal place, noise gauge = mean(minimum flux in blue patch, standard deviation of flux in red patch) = 6.2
